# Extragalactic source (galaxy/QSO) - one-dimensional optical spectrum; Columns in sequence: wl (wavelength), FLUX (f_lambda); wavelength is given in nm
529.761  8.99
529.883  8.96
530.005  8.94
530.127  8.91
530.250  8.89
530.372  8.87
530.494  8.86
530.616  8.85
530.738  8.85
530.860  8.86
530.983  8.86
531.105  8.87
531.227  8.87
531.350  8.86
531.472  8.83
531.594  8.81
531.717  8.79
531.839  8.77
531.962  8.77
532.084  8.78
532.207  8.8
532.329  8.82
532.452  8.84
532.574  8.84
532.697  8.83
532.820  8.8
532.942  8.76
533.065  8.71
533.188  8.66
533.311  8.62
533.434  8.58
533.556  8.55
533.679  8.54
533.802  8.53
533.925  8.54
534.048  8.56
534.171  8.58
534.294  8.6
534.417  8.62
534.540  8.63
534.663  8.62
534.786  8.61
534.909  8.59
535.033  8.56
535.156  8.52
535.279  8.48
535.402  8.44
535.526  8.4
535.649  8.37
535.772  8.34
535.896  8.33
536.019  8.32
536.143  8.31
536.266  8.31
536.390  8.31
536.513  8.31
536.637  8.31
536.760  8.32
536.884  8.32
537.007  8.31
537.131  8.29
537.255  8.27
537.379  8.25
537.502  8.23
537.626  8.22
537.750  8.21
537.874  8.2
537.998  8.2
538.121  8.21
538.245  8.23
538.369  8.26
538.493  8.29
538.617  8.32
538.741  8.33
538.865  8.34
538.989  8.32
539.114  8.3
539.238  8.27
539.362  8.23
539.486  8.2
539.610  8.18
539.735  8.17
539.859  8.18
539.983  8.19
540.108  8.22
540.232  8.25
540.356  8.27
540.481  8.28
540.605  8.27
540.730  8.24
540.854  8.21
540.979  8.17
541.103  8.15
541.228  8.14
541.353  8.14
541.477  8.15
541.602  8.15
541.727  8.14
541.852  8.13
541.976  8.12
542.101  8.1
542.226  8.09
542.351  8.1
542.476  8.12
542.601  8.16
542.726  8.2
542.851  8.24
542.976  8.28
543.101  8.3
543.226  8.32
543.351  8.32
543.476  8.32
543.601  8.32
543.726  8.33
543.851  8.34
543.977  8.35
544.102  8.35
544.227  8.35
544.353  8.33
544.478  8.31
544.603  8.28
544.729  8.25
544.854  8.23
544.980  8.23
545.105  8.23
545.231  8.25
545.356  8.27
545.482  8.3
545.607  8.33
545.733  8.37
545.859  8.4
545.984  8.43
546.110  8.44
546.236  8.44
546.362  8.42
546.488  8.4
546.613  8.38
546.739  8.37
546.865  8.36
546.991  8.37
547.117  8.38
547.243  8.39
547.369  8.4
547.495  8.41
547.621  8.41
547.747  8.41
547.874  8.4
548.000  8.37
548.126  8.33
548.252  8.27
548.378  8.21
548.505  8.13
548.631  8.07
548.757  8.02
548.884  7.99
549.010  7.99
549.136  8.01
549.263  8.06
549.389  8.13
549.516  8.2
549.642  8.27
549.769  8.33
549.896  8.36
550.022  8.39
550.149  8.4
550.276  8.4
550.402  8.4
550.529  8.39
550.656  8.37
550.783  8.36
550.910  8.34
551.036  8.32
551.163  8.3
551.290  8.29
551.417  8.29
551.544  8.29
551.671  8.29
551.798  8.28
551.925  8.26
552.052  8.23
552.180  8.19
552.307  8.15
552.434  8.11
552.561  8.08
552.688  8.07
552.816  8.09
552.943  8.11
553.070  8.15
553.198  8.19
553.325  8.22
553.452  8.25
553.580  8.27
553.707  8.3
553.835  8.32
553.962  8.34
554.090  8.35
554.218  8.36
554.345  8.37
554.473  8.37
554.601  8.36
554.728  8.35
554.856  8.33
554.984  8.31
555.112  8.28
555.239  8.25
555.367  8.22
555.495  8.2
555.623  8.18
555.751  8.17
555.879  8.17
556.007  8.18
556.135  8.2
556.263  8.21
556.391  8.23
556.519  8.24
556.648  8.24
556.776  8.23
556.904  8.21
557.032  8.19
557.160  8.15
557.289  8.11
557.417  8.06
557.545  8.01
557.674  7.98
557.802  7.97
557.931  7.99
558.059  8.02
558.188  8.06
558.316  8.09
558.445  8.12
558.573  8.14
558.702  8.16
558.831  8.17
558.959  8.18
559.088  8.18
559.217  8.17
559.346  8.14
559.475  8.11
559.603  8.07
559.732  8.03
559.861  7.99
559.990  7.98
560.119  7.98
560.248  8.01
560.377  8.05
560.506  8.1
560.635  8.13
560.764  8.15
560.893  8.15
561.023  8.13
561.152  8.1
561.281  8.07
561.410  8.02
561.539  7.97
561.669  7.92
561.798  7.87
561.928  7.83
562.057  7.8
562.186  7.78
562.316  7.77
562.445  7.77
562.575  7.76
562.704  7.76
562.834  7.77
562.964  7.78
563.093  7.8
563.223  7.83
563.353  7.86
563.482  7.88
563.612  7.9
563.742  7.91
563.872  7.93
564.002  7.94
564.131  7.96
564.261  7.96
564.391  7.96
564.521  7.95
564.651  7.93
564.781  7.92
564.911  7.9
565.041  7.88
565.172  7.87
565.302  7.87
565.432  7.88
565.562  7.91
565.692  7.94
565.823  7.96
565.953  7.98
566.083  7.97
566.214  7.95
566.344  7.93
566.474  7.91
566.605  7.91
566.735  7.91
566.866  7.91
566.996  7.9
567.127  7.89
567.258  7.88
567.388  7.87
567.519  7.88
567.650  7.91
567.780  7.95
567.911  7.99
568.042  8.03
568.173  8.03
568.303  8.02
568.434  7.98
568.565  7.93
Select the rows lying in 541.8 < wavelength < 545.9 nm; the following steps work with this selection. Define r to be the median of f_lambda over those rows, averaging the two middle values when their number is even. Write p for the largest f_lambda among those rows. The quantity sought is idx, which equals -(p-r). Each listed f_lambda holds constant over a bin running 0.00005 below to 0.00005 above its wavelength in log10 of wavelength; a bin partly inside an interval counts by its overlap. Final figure -0.12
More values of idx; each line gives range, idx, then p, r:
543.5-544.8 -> -0.02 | 8.35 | 8.33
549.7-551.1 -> -0.03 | 8.4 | 8.37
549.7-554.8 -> -0.10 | 8.4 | 8.30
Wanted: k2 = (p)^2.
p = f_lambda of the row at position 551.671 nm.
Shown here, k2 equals 68.7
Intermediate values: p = 8.29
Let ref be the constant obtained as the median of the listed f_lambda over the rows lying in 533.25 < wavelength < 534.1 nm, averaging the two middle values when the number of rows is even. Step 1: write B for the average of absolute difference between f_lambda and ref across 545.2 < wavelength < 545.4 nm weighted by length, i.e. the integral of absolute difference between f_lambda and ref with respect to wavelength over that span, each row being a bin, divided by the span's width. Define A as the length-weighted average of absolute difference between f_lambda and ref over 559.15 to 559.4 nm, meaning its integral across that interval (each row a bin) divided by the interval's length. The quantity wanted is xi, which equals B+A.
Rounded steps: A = 0.393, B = 0.3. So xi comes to 0.7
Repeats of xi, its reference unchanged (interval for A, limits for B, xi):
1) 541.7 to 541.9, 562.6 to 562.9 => 1.2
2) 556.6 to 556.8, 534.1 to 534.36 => 0.4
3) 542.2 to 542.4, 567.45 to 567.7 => 1.1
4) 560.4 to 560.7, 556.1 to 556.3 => 0.8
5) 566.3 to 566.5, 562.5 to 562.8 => 1.4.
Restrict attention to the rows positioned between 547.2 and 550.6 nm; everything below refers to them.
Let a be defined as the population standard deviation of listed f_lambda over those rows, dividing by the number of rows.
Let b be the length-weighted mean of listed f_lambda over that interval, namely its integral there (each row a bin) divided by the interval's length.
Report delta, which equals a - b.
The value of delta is -8.11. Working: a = 0.15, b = 8.26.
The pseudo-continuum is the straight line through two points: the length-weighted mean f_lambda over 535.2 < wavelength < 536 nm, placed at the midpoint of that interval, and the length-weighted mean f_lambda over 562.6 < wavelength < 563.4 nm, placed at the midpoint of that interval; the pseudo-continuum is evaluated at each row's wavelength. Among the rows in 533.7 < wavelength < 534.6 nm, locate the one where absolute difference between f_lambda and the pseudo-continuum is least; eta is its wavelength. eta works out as 533.802 nm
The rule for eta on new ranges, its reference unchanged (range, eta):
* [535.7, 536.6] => 535.772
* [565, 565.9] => 565.172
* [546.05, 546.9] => 546.865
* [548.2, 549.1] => 548.505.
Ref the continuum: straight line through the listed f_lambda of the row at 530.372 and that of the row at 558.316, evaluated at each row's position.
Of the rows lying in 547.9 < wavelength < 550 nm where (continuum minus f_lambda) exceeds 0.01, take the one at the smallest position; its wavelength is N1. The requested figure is 548.126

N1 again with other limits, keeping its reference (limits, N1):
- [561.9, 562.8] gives 561.928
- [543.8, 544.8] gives 543.851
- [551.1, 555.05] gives 552.052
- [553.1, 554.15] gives 553.198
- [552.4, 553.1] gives 552.434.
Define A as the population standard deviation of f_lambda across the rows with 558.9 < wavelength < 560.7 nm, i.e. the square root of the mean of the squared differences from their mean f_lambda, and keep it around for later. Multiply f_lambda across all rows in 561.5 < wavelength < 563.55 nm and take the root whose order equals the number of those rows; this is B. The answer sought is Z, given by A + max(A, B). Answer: 7.9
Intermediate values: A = 0.072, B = 7.82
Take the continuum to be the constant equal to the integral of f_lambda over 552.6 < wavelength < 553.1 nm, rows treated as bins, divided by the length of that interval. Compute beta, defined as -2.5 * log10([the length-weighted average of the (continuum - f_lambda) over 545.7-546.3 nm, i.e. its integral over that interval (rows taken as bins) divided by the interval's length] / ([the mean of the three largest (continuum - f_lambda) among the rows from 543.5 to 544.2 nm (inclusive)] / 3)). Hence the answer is -1.5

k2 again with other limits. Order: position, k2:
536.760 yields 69.2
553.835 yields 69.2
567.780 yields 63.2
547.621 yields 70.7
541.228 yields 66.3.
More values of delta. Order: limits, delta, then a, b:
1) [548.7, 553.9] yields -8.11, 0.12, 8.23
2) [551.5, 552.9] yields -8.10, 0.08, 8.18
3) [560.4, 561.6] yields -8.04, 0.06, 8.09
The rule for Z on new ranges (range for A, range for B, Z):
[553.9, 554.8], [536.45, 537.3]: 8.3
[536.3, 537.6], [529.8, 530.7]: 8.9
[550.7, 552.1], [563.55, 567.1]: 8.0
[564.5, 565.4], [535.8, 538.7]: 8.3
